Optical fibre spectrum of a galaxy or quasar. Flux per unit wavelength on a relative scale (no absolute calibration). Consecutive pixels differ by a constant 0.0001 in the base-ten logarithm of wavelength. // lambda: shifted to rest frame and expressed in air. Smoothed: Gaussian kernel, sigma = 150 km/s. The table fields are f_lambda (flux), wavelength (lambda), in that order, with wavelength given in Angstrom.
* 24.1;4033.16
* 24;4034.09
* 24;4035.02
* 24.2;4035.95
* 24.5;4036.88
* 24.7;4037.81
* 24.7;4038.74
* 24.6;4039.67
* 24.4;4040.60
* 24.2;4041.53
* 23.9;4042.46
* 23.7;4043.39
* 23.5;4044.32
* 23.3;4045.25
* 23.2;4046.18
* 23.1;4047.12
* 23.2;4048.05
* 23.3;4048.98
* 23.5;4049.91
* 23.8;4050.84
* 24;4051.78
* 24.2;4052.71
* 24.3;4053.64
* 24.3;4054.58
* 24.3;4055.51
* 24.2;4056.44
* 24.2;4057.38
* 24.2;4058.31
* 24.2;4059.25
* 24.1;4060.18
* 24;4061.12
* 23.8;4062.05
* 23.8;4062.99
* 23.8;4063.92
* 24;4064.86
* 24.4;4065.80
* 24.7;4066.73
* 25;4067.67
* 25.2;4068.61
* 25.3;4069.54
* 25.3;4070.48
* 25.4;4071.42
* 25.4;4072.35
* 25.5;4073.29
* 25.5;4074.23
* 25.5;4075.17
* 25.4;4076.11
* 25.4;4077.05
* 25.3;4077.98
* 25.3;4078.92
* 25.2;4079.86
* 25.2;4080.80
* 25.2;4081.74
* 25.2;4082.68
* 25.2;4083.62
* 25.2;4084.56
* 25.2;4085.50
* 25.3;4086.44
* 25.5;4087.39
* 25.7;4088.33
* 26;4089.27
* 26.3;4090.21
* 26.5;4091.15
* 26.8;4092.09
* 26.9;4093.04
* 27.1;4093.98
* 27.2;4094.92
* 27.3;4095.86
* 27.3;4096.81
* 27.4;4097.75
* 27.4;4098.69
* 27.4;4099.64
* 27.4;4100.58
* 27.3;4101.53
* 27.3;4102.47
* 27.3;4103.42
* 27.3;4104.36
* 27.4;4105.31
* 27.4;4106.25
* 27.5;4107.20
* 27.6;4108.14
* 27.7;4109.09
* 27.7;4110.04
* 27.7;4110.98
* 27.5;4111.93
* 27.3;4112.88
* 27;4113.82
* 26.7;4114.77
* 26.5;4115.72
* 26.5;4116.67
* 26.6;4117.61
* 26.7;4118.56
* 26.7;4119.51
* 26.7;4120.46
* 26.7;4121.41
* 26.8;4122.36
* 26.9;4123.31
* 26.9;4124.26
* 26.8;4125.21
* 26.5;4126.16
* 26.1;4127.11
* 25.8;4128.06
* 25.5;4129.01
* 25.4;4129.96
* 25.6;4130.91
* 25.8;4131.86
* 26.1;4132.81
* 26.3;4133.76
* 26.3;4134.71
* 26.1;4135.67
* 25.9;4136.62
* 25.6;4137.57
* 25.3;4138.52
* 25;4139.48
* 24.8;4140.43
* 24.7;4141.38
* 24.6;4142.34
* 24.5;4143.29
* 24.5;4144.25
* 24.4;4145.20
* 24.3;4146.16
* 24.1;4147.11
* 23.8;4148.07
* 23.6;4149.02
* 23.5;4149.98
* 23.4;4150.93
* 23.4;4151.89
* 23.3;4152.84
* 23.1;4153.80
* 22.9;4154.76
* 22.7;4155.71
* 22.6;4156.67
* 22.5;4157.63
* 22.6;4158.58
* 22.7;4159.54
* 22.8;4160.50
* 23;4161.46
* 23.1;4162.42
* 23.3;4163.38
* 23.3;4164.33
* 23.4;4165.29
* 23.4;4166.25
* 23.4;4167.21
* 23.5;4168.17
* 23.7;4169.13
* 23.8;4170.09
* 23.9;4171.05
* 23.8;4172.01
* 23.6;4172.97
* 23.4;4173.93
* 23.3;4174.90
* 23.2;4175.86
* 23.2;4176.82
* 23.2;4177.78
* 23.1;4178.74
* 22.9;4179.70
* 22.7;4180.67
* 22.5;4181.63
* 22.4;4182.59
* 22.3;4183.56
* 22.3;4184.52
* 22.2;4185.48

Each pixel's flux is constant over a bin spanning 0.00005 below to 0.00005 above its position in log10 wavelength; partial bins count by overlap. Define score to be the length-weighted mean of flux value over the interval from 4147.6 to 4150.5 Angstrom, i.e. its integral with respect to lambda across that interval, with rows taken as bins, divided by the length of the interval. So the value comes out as 23.7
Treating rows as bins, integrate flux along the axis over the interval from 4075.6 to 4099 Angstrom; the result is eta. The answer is 609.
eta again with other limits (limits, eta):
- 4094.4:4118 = 644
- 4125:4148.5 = 595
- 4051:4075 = 589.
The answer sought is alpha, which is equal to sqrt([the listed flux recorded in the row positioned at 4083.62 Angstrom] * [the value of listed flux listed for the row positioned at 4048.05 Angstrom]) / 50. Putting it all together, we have 0.484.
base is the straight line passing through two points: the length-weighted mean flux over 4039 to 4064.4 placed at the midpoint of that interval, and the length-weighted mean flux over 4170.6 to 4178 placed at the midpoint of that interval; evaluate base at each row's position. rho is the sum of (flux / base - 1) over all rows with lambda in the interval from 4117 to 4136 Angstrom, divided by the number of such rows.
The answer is 0.11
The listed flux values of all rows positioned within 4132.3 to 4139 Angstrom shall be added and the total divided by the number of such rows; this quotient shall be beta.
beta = 25.9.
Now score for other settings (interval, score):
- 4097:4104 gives 27.4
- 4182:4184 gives 22.3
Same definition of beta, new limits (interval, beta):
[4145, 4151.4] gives 23.9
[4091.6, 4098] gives 27.1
